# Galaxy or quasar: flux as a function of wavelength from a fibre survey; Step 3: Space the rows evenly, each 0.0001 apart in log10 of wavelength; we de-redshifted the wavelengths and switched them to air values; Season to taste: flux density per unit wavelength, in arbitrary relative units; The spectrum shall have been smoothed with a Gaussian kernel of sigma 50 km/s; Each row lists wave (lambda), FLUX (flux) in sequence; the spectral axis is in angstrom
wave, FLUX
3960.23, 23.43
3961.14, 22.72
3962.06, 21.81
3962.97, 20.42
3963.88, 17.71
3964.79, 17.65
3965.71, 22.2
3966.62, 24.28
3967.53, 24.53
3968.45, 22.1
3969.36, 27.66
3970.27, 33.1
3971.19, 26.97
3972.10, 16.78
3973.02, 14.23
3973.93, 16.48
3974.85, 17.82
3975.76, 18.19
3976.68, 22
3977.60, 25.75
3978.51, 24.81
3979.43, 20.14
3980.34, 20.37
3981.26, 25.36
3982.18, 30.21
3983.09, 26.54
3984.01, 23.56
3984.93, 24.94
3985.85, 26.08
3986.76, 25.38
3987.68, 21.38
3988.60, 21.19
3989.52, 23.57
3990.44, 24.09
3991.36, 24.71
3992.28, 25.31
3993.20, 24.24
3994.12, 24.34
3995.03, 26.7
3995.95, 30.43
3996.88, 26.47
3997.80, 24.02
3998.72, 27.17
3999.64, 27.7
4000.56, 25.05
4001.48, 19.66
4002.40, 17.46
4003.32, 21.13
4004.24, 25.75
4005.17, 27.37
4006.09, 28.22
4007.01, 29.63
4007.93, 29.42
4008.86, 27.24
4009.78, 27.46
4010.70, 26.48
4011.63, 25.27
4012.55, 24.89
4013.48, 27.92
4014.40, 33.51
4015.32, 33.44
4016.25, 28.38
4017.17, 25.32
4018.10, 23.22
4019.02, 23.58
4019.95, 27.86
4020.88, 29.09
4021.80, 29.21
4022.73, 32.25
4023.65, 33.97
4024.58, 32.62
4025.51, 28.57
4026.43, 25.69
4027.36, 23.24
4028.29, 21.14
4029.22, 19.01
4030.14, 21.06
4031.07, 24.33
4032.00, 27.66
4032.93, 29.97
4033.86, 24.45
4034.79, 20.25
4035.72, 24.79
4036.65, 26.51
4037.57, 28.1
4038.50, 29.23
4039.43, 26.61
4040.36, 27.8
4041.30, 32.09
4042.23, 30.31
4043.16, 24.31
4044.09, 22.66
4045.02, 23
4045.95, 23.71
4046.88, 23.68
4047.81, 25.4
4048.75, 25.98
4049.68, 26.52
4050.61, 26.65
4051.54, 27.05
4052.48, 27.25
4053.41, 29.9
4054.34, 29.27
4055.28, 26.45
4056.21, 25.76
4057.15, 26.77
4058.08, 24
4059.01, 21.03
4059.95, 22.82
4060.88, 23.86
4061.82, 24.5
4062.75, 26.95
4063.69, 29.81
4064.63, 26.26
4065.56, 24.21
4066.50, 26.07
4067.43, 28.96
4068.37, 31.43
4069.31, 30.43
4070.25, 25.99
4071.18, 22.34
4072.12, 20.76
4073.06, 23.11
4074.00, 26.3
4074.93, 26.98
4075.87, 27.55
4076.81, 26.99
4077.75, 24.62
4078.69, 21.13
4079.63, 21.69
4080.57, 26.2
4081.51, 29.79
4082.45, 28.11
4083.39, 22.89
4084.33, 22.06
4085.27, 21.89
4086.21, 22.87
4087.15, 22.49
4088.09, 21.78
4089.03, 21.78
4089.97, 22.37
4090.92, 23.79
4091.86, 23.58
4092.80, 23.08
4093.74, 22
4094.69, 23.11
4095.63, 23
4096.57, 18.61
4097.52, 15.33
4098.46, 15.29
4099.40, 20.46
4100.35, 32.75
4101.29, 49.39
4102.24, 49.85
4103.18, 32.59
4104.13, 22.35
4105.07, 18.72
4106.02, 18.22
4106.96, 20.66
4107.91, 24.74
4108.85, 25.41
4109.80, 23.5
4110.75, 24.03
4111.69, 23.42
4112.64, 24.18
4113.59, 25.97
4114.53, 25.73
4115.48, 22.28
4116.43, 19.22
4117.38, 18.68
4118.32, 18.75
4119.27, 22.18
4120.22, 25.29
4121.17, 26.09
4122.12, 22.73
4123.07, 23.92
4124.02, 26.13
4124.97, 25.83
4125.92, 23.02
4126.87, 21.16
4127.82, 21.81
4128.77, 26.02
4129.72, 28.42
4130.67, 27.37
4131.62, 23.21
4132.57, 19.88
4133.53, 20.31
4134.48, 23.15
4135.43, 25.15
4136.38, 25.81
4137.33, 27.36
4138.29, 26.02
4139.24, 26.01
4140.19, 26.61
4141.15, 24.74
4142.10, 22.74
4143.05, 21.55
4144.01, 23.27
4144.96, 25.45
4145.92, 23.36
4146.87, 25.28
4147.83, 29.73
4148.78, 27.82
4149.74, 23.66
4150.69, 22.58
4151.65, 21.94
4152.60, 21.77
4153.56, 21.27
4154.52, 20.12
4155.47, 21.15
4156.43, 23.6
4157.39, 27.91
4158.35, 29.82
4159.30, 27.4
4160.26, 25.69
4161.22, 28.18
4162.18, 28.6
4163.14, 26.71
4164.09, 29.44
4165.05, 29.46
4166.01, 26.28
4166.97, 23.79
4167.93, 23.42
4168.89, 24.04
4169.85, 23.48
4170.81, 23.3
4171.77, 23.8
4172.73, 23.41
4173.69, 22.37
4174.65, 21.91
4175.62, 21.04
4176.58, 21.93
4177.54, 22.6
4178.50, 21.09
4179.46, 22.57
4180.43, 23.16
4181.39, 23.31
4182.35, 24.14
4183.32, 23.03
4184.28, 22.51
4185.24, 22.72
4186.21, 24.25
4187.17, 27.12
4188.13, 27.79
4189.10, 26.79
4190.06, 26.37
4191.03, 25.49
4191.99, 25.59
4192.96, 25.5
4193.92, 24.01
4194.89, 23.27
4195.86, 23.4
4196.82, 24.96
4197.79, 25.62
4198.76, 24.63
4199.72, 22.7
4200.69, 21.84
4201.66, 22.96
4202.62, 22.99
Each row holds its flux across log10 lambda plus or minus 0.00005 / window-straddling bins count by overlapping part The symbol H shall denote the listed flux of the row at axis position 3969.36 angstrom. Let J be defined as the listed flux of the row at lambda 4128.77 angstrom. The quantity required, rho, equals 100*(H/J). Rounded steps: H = 27.66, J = 26.02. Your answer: 106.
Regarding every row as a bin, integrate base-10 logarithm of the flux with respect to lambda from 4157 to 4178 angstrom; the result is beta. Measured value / 29.4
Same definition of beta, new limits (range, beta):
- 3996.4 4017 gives 29.2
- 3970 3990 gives 27.0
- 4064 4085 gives 29.5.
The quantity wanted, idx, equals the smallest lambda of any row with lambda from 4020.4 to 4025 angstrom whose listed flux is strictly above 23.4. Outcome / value 4020.88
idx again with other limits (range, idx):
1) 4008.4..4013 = 4008.86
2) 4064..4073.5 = 4064.63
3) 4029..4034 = 4031.07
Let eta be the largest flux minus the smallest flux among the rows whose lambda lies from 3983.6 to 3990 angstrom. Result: 5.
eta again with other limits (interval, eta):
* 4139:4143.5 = 5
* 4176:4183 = 3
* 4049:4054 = 3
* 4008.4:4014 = 3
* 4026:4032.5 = 9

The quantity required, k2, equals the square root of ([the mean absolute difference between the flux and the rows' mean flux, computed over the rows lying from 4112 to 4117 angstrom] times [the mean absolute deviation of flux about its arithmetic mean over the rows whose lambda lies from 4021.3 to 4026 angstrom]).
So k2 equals 2.1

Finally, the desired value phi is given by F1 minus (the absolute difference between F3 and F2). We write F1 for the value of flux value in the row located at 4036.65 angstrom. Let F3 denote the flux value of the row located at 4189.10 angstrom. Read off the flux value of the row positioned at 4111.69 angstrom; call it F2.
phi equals 23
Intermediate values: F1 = 26.51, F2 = 23.42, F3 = 26.79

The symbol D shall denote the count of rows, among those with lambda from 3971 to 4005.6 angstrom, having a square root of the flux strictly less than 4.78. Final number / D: 13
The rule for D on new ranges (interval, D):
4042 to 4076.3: 5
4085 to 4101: 10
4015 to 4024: 0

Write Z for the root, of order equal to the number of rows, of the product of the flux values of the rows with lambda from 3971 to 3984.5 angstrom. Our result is 21.5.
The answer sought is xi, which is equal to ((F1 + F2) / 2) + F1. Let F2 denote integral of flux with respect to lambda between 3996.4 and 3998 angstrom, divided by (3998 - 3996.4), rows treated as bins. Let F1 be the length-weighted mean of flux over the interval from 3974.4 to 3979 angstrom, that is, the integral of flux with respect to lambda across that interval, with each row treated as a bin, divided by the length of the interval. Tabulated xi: 45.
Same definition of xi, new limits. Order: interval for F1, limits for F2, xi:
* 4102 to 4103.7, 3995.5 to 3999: 73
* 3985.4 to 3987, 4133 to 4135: 50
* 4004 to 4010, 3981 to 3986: 55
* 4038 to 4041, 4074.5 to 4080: 54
